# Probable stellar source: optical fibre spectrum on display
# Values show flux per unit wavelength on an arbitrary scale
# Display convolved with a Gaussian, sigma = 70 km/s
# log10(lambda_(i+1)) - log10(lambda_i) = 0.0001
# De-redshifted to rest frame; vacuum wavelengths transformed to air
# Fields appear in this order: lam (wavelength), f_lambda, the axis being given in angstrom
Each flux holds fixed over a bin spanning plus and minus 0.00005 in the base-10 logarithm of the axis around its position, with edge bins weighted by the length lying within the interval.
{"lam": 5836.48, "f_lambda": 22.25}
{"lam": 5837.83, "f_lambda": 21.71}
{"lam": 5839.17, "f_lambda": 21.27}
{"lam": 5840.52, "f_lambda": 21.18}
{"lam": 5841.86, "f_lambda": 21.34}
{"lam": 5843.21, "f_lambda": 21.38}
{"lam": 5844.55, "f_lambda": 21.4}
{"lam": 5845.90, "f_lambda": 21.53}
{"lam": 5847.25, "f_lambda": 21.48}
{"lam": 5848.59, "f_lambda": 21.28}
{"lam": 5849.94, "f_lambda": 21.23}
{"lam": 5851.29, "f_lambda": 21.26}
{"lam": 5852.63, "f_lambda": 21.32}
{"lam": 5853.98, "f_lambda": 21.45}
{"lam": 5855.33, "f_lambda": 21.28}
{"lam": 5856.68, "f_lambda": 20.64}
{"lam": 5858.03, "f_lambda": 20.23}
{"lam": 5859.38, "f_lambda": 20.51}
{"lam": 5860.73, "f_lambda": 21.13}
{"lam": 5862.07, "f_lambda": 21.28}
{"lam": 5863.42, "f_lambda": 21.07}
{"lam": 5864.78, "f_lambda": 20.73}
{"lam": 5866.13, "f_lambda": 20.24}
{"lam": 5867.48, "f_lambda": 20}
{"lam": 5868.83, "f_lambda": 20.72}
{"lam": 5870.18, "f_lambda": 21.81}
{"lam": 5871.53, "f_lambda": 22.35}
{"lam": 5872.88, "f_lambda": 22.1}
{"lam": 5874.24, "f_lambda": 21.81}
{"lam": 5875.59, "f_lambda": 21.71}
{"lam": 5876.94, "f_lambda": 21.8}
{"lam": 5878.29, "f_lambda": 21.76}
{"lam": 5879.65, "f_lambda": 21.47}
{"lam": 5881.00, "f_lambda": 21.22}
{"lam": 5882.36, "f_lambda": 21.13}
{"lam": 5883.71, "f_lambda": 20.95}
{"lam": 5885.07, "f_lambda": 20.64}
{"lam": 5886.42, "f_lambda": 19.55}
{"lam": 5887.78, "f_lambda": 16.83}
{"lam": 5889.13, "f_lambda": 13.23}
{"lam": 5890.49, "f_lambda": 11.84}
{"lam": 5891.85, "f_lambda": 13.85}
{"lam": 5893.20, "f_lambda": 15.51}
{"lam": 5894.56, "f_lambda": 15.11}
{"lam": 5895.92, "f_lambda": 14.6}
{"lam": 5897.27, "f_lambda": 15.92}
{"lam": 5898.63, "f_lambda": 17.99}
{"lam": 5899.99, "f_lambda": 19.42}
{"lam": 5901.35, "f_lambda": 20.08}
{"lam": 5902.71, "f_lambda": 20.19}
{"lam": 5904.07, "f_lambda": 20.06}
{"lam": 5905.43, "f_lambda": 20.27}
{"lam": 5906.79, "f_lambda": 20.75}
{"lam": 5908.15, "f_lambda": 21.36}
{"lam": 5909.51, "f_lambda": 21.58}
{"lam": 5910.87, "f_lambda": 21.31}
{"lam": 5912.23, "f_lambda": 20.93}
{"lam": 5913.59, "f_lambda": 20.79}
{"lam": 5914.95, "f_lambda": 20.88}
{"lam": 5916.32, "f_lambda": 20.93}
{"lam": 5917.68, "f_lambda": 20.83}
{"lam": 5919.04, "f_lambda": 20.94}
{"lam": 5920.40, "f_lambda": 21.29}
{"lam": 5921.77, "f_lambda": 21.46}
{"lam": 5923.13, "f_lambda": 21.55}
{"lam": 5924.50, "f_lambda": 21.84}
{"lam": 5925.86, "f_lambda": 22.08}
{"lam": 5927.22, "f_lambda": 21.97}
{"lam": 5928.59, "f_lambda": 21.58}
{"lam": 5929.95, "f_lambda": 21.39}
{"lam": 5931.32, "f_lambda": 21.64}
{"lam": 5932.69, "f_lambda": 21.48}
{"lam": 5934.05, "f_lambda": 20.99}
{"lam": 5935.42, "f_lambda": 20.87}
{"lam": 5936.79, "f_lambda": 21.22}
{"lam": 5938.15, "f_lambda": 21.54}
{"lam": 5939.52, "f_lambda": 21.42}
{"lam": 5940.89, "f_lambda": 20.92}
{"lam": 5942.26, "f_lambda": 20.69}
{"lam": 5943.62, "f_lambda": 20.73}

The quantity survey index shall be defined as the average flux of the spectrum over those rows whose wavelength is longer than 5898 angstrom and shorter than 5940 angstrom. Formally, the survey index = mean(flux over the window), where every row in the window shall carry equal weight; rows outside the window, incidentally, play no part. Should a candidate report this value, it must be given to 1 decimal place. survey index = 21.0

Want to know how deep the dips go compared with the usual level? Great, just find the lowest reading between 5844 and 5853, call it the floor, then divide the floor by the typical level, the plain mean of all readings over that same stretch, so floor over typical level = 0.994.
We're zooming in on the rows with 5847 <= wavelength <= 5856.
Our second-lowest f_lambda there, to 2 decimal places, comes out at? 21.26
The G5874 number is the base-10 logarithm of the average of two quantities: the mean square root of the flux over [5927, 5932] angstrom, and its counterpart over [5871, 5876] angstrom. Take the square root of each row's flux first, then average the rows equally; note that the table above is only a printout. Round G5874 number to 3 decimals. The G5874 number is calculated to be 0.669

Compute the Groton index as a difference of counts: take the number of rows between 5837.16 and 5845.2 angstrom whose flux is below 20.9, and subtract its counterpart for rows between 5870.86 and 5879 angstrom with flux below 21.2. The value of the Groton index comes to 0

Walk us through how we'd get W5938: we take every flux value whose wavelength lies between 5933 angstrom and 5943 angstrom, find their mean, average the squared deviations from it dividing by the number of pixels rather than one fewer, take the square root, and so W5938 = 0.3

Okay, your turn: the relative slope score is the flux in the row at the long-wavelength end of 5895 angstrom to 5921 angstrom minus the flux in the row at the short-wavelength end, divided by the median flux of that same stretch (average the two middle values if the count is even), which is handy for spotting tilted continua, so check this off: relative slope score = 0.32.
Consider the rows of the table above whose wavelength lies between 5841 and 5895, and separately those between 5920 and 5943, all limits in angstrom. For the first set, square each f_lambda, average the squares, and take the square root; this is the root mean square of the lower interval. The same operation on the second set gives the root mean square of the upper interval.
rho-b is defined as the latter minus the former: 1.1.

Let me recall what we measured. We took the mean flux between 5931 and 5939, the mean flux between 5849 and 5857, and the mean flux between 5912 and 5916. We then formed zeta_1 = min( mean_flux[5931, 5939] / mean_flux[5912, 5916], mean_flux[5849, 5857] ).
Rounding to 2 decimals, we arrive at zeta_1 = 1.02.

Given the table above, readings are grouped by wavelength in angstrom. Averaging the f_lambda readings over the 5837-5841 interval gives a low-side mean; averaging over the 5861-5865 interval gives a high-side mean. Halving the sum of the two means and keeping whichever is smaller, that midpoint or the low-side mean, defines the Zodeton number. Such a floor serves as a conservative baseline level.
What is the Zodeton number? 21.2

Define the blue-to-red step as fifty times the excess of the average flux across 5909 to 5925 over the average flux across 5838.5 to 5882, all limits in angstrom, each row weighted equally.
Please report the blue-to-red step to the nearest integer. -3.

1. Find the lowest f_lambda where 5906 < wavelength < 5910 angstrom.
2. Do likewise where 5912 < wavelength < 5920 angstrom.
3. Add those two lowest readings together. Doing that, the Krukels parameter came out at 42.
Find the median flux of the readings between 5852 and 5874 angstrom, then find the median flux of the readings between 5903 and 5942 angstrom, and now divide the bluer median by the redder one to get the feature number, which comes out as 0.99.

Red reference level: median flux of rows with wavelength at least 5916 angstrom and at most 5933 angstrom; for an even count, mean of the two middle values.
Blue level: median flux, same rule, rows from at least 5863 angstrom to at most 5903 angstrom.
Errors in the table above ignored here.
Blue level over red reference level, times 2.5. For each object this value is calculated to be 2.38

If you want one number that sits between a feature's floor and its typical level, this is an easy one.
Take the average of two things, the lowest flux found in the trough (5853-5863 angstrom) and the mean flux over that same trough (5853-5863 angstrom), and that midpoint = 20.6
